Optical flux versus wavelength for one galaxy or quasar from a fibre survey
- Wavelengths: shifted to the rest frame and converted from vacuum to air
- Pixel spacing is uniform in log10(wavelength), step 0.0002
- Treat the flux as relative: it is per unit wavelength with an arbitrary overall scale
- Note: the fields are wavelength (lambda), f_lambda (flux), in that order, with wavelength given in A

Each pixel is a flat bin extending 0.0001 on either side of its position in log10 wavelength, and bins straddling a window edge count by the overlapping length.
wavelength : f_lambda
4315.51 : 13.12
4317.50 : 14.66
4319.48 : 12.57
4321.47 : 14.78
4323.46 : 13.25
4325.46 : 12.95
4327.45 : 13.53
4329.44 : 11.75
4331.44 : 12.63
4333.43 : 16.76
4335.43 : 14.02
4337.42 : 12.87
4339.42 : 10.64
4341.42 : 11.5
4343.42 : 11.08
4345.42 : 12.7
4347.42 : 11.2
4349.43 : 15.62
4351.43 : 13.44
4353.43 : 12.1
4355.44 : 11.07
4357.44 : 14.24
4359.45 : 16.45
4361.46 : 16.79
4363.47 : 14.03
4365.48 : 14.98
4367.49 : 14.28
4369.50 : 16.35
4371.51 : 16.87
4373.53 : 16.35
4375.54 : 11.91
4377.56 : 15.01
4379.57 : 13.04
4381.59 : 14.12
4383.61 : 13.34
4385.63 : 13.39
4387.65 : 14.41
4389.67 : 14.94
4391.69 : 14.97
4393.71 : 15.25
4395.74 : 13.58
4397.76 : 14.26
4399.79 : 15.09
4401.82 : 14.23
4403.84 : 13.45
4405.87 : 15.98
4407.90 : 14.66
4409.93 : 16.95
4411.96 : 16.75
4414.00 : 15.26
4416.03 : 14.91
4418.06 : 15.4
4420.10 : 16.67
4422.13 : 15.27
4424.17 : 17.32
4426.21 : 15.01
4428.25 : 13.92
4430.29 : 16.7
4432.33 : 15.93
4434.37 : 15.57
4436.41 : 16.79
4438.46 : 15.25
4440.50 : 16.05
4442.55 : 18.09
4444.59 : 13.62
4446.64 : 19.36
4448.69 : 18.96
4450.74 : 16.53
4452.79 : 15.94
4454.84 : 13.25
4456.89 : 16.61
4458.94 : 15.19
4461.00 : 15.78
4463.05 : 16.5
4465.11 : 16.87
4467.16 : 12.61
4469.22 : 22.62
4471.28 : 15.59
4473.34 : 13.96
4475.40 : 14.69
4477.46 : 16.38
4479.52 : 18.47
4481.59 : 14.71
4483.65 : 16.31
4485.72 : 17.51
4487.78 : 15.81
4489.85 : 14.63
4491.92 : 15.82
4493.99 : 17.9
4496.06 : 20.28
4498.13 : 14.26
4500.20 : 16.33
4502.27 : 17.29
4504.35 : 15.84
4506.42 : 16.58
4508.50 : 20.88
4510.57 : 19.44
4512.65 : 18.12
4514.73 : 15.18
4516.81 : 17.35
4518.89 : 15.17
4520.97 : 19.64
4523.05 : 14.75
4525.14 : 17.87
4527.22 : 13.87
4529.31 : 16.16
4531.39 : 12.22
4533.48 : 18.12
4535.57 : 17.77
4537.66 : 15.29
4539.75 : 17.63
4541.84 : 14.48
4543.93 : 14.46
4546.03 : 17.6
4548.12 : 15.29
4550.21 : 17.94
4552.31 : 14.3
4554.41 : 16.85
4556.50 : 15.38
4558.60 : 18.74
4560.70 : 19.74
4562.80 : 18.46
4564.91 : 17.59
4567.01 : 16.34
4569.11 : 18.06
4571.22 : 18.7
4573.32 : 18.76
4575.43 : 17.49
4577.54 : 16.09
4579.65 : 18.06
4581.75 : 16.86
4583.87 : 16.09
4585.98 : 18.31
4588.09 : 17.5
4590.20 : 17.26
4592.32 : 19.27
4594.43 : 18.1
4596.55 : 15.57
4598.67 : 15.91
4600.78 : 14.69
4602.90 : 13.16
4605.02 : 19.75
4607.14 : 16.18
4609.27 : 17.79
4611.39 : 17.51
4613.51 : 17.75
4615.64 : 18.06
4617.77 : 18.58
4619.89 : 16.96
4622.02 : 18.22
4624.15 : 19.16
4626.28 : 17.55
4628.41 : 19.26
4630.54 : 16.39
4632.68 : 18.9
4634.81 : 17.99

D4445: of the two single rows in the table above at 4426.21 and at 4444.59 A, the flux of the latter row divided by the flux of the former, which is 0.91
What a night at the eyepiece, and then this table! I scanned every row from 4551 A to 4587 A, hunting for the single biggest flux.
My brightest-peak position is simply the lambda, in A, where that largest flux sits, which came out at 4560.70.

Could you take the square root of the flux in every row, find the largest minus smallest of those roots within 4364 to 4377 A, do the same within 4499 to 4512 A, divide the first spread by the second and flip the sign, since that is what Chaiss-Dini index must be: -1.1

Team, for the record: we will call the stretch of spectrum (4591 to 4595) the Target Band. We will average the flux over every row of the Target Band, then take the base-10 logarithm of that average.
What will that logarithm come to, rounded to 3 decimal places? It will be 1.271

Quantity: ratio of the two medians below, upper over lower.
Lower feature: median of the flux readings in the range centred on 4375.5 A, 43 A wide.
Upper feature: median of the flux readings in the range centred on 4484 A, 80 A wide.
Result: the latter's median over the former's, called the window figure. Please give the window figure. 1.13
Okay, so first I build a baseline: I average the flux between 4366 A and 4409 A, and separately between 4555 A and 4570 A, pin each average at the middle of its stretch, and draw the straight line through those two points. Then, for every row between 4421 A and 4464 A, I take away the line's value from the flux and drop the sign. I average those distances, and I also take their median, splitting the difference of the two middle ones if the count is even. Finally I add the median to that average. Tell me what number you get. 2.00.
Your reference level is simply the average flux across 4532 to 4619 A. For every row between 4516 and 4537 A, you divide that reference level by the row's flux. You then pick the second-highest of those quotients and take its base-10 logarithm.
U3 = 0.091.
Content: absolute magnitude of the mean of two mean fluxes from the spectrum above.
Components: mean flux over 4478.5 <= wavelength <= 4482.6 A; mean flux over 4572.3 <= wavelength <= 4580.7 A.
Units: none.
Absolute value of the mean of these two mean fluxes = 17.1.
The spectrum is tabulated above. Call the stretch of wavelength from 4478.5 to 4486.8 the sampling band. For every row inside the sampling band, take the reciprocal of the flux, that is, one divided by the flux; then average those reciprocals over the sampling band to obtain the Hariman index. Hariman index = 0.060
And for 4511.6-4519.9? 0.061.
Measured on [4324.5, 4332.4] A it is 0.079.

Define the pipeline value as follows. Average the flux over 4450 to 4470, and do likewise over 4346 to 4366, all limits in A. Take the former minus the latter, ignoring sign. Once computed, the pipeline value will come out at 2.2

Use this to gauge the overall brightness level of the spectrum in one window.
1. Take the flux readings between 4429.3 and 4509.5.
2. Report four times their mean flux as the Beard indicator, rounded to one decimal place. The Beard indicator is 65.8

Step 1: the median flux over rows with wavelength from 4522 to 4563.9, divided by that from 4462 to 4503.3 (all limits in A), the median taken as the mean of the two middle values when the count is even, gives 1.01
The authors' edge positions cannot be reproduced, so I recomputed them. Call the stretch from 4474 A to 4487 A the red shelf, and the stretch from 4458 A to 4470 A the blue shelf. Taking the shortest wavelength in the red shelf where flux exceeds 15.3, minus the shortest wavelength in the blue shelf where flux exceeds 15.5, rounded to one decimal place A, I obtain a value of 16.5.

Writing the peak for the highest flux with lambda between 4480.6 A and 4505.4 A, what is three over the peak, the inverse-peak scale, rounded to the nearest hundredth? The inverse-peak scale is 0.15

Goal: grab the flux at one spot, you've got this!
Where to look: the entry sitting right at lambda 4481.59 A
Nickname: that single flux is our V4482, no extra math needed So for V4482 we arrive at 14.71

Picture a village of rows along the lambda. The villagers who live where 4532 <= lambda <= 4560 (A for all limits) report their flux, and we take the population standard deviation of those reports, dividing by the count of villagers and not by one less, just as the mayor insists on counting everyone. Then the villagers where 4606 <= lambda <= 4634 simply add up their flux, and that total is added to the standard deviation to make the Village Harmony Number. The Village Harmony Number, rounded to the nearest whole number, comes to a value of 234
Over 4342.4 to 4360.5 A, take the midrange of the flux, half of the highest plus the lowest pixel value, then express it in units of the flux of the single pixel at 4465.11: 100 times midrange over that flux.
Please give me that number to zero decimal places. 82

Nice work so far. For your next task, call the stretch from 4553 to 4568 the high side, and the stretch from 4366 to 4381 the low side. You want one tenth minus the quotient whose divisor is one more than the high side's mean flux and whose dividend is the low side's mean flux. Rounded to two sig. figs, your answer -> -0.70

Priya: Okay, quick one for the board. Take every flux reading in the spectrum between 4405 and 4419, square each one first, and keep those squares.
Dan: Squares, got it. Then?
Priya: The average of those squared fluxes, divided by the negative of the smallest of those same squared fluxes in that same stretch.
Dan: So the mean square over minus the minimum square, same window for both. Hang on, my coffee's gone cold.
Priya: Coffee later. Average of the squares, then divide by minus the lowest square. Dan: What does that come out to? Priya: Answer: -1.15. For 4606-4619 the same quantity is -1.19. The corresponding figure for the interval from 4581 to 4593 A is -1.19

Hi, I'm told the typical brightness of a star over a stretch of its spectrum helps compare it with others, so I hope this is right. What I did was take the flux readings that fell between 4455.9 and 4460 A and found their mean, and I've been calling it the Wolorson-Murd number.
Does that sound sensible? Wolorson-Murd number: 15.9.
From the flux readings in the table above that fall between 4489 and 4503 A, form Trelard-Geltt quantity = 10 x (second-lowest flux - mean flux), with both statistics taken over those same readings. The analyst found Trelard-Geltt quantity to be -20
